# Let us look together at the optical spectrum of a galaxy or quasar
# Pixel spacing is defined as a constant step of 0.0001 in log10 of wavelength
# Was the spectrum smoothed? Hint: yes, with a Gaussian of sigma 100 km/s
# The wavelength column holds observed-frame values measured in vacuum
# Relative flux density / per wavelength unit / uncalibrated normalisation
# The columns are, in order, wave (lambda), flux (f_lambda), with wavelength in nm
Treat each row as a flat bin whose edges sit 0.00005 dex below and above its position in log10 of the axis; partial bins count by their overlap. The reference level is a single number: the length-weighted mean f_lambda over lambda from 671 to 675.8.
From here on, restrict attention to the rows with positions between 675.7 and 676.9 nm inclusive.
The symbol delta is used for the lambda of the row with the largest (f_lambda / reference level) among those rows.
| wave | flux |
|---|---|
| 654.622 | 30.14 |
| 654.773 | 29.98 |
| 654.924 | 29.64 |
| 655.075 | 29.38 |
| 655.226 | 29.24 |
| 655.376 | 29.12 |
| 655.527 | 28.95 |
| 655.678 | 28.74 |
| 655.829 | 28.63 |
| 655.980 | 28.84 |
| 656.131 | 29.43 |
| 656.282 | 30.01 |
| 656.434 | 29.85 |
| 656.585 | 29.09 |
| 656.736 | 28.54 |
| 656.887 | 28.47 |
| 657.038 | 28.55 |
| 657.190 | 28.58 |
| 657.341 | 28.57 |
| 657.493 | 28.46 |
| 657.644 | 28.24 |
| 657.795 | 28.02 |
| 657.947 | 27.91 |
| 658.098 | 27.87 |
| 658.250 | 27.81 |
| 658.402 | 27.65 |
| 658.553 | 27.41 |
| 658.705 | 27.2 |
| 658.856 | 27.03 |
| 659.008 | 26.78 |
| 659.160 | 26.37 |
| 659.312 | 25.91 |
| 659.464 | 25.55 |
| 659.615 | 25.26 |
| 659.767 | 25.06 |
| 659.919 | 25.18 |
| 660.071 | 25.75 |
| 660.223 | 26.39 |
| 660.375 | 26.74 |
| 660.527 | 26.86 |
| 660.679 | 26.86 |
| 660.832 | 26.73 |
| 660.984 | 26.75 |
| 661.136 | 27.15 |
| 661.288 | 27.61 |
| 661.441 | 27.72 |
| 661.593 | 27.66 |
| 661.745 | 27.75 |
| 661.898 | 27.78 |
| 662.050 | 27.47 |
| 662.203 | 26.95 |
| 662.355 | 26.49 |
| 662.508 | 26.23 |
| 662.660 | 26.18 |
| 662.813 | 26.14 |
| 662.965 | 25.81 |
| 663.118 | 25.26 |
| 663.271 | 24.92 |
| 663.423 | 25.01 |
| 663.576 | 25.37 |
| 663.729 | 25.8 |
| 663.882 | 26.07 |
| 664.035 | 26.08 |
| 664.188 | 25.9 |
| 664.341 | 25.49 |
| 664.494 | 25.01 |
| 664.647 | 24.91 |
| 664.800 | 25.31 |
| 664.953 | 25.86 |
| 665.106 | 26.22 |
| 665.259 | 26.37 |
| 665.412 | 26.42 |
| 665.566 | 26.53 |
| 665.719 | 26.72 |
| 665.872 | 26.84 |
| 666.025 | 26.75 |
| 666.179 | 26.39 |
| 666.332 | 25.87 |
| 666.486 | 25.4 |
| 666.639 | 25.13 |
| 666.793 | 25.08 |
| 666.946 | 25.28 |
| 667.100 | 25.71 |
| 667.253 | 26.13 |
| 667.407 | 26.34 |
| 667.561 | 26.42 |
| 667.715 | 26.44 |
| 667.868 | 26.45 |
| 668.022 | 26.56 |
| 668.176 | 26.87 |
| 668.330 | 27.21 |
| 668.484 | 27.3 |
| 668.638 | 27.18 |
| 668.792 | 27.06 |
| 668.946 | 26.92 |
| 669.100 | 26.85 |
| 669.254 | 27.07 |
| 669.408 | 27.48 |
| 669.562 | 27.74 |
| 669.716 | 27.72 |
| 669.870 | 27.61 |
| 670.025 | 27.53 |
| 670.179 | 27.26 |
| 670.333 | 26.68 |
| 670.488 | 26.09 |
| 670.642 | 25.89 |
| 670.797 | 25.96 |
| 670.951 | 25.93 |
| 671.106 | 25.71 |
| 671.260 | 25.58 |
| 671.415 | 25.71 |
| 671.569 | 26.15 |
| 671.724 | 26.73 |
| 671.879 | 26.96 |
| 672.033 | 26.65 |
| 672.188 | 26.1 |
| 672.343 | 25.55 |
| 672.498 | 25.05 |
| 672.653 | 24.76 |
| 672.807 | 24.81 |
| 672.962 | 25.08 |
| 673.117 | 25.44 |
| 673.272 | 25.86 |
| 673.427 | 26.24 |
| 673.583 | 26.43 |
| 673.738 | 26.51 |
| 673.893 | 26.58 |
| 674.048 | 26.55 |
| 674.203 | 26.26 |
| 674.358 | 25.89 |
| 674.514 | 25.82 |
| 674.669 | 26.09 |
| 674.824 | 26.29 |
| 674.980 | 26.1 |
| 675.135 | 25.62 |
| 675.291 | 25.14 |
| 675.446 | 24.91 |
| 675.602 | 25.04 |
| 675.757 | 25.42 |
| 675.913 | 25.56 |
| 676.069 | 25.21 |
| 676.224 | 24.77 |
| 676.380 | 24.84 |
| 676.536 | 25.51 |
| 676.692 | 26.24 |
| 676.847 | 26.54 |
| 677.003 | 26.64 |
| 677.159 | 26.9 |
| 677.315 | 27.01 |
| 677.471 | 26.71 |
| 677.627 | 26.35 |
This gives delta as 676.847 nm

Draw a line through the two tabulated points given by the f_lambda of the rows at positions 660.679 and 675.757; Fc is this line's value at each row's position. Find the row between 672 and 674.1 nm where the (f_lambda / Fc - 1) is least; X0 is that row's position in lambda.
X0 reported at 672.653 nm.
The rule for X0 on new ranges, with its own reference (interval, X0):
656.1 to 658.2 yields 658.098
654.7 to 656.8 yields 655.829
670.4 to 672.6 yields 672.498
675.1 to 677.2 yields 676.224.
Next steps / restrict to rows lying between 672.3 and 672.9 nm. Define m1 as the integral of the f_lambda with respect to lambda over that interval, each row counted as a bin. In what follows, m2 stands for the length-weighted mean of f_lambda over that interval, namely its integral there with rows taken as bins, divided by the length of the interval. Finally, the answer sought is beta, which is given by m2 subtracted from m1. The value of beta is -10.0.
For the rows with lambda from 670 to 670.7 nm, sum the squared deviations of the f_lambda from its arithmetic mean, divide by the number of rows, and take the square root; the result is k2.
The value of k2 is 0.64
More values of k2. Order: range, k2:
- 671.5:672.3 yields 0.34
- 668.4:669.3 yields 0.15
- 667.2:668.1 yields 0.13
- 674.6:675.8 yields 0.50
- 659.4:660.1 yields 0.25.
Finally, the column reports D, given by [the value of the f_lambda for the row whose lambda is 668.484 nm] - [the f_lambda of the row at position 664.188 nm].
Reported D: 1.4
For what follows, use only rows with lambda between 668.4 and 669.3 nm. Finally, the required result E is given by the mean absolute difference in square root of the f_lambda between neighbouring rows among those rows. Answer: 0.013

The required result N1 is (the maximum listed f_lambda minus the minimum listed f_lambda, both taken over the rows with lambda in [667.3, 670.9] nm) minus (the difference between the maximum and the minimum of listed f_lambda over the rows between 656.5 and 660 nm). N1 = -2.2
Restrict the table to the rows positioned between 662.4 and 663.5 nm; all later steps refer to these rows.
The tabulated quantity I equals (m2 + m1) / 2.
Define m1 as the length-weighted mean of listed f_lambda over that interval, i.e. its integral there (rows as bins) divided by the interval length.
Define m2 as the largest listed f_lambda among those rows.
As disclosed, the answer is 26.0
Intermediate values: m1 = 25.7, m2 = 26.23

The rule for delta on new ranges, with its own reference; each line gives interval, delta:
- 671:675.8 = 671.879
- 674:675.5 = 674.048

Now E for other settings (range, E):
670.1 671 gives 0.029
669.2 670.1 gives 0.017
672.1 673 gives 0.033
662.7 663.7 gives 0.033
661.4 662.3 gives 0.019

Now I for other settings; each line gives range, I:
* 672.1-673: 25.7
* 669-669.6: 27.5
